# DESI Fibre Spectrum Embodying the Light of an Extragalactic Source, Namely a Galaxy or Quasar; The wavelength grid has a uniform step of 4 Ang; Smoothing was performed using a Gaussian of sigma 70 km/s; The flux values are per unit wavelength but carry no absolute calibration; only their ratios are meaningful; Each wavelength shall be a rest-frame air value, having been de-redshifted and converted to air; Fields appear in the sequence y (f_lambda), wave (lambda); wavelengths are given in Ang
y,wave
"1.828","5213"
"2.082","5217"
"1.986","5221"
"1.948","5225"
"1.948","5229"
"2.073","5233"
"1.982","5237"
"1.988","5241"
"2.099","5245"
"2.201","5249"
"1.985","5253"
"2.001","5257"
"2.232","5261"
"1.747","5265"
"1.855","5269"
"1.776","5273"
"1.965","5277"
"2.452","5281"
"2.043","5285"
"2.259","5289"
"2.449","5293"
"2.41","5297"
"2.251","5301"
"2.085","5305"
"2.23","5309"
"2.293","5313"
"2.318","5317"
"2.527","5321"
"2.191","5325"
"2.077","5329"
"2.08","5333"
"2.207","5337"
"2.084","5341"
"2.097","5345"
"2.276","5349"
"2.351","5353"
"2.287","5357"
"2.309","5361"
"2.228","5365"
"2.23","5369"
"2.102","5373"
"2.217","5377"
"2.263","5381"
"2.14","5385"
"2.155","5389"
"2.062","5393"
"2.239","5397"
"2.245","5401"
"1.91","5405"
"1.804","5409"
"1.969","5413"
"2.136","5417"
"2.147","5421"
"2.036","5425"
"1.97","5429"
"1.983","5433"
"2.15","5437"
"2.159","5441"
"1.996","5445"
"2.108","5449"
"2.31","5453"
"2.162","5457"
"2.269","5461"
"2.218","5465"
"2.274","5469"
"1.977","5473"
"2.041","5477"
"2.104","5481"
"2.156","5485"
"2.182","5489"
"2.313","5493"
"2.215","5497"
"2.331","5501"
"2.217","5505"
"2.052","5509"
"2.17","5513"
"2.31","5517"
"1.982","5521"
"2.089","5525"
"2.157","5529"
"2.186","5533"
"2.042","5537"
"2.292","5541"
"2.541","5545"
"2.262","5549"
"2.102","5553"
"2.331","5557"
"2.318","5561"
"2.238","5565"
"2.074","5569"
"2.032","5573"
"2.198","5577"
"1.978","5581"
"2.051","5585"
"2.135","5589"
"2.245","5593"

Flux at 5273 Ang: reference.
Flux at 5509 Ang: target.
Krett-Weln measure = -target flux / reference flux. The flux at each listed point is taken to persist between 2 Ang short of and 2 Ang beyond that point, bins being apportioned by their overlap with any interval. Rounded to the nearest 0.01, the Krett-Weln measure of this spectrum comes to -1.16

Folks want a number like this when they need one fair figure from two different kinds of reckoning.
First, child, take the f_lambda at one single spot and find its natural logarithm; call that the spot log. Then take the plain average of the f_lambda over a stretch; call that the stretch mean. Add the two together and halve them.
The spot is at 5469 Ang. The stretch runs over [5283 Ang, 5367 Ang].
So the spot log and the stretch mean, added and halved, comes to 1.53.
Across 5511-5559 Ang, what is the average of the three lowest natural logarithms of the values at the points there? 0.71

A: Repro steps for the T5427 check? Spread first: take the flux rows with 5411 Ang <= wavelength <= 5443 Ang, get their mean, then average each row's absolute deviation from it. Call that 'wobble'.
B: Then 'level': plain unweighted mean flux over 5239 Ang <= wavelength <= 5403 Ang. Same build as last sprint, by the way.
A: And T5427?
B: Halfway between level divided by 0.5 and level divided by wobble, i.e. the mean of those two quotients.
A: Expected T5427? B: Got 15.9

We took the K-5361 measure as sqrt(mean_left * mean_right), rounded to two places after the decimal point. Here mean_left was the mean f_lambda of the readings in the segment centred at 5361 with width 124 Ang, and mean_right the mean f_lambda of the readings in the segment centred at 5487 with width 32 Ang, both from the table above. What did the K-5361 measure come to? 2.17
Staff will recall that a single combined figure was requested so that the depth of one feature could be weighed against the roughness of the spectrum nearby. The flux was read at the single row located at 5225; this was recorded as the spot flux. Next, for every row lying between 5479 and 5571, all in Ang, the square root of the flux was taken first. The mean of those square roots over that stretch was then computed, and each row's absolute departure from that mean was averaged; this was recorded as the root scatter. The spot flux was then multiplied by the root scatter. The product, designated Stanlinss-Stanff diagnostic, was 0.065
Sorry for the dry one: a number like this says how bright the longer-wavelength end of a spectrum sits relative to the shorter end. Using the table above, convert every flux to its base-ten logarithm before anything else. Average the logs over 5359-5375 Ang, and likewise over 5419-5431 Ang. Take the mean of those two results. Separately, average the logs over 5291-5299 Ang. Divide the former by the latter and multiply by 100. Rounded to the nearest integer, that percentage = 85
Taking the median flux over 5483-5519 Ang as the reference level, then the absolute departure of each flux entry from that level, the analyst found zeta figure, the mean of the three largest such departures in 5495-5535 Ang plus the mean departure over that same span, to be 0.26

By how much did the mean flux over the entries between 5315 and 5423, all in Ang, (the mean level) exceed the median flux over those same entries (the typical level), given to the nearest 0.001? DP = -0.019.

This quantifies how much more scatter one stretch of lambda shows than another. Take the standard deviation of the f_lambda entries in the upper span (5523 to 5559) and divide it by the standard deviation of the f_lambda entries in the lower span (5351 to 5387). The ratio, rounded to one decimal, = 2.0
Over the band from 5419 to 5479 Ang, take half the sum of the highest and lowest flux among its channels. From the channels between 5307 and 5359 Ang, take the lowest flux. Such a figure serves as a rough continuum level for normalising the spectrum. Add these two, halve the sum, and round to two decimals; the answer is 2.11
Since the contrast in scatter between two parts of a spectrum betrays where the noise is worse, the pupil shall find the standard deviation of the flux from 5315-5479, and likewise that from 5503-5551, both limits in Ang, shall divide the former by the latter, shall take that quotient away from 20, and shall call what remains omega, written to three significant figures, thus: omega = 19.1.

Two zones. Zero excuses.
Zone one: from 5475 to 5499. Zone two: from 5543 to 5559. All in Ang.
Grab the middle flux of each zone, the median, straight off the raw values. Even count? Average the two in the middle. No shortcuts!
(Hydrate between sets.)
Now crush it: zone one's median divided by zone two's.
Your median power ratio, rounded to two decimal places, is 0.94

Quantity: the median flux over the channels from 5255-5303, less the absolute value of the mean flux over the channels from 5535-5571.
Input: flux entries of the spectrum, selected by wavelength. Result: -0.11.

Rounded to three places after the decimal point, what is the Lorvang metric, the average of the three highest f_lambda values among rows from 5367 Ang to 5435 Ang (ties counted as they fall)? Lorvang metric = 2.249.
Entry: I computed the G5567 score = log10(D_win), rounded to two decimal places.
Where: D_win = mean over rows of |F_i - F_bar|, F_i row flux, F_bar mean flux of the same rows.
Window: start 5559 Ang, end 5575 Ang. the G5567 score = -0.95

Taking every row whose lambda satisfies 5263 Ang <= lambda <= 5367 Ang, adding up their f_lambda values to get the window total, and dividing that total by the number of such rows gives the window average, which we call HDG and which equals 2.19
